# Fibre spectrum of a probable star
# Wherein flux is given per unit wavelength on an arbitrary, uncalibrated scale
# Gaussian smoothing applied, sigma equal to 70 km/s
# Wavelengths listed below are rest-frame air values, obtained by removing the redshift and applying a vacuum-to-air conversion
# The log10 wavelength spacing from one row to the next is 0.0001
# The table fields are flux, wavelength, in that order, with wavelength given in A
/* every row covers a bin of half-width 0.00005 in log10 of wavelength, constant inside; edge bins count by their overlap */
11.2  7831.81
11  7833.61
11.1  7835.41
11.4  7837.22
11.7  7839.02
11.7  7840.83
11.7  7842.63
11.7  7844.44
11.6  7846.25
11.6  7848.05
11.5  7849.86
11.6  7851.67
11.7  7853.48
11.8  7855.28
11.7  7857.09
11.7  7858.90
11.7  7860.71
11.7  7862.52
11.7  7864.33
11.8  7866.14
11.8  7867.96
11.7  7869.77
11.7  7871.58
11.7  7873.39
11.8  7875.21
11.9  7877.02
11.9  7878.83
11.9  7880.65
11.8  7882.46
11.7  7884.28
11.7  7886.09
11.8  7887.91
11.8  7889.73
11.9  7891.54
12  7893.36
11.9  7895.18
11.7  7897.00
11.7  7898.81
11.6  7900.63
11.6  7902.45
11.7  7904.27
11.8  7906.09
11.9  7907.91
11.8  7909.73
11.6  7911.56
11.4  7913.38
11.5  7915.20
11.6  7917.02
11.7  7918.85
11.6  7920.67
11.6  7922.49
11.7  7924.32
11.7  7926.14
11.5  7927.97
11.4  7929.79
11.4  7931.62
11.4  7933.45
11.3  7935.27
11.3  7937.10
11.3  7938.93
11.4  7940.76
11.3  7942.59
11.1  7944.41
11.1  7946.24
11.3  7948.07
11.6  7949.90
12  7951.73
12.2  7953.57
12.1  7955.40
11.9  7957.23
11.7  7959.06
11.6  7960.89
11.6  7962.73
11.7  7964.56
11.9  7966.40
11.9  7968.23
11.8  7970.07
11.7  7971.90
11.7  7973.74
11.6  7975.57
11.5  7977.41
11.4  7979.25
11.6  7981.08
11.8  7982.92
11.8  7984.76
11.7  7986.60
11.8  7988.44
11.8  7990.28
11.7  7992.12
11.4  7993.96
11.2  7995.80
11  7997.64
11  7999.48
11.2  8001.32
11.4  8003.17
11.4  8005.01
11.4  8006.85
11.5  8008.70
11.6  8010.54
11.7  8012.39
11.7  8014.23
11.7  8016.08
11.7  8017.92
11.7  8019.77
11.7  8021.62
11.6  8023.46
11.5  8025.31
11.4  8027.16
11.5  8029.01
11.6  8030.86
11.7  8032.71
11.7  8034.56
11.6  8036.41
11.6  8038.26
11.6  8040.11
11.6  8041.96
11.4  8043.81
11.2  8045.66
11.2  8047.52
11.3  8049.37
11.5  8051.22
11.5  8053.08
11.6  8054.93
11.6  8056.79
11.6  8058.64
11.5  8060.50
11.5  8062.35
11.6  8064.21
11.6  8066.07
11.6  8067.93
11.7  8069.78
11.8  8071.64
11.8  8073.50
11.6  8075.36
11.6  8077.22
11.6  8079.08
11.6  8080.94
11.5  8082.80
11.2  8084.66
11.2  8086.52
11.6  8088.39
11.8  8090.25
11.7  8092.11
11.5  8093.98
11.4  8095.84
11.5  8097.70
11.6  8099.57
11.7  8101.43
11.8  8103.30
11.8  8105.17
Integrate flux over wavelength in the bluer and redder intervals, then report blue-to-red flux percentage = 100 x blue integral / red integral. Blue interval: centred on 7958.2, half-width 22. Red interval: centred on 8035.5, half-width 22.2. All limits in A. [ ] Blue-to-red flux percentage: 99.6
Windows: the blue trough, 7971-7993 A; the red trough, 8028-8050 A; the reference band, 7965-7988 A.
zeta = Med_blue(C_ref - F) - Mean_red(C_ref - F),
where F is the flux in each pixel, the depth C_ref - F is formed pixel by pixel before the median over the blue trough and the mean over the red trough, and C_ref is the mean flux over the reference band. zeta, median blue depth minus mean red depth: -0.20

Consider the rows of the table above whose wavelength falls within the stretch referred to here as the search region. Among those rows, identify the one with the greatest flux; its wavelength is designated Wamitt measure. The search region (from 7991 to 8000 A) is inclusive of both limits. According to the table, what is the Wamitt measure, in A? 7992.12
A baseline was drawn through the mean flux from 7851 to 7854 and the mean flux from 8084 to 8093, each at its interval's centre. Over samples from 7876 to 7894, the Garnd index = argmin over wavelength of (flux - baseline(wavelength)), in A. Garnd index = 7884.28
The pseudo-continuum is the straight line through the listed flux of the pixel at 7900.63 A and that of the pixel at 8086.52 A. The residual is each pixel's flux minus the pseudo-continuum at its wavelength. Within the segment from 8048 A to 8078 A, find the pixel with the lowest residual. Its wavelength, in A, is 8049.37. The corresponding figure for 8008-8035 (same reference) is 8027.16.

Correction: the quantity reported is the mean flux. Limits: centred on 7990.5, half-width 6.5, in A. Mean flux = 11.6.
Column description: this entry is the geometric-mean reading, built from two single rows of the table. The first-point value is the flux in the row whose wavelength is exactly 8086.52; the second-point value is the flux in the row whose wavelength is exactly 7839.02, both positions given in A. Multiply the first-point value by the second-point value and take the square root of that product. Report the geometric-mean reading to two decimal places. 11.45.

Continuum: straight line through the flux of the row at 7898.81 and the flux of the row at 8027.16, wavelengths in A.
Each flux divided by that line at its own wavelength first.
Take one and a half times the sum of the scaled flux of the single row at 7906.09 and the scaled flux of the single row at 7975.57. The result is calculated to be 3.03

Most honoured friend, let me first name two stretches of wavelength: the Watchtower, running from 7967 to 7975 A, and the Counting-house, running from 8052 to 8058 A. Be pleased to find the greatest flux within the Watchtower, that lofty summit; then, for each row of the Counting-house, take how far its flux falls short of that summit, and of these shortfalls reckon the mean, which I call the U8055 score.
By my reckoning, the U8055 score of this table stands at 0.333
